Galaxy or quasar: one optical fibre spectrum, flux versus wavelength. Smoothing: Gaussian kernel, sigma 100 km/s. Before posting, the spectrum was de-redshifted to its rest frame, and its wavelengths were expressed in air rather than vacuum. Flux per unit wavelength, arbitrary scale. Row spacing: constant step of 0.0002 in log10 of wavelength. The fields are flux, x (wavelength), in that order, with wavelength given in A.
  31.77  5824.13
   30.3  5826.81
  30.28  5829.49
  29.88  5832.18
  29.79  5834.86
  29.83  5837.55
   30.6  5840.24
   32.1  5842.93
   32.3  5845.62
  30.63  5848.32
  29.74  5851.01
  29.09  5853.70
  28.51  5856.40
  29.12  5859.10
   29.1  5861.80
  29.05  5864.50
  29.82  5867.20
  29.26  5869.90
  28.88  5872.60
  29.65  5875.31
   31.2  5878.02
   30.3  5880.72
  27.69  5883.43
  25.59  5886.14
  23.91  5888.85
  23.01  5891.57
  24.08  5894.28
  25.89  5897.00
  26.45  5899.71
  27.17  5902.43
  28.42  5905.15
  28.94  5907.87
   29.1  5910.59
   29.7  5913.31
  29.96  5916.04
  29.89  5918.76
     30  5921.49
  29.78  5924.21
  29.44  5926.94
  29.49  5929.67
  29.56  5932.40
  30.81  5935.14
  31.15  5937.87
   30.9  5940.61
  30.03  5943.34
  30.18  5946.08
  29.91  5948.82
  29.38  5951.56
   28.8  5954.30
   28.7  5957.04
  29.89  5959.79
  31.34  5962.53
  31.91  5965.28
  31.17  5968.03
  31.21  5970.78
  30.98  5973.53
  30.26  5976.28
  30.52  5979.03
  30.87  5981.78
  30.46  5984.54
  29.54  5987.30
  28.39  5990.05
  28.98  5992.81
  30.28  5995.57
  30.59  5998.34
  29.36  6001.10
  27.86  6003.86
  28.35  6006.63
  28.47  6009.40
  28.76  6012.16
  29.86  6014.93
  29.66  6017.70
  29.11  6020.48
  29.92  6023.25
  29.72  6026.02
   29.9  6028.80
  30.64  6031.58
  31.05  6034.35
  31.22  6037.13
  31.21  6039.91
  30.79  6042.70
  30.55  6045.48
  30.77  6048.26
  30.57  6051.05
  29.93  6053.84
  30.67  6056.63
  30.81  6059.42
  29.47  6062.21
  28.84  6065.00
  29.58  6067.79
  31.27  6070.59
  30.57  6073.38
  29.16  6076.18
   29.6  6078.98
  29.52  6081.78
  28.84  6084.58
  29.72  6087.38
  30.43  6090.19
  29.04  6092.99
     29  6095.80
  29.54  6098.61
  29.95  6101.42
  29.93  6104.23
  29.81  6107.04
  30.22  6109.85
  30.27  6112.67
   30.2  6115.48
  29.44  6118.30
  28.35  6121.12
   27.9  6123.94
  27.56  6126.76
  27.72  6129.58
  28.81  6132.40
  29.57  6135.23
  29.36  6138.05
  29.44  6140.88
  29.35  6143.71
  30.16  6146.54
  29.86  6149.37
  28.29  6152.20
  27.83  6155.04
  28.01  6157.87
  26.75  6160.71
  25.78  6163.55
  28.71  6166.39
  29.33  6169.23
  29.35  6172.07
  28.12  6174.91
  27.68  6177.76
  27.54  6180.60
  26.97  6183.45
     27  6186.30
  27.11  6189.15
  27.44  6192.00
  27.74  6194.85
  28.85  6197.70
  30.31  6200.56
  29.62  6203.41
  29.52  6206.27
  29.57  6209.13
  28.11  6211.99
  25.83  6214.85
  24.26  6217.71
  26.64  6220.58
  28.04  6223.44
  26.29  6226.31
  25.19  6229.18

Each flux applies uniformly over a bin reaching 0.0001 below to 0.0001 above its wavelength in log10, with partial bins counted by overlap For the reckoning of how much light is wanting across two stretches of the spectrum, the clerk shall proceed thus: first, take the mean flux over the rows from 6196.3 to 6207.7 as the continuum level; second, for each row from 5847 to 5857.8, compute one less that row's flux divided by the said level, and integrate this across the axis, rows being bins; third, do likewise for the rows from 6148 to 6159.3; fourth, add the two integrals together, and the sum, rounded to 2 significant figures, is 0.44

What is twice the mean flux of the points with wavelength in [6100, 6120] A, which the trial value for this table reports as 59.9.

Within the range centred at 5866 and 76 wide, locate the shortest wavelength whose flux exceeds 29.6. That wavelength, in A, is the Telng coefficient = 5829.49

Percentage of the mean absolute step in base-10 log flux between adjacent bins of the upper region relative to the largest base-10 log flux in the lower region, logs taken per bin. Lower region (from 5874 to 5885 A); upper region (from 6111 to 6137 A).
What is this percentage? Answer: 0.60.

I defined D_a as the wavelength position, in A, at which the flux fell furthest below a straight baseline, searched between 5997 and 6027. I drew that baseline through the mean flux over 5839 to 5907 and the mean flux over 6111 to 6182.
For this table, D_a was 6003.86 A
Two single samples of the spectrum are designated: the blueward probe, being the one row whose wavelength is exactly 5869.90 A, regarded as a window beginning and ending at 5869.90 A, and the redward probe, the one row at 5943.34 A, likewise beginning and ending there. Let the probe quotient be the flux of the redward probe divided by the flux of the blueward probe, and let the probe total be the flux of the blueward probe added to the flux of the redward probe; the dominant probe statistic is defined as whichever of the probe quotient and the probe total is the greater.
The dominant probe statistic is 59.3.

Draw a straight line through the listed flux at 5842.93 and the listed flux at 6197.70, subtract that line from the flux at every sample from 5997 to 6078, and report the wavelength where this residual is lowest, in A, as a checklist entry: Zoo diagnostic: 6003.86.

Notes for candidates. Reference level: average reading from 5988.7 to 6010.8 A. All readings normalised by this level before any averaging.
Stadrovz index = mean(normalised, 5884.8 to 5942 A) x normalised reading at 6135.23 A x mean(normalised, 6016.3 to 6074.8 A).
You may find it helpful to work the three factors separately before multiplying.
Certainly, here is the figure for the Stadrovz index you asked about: 1.03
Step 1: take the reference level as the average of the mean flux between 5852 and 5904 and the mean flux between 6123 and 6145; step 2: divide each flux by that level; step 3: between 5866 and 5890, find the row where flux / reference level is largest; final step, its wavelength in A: 5878.02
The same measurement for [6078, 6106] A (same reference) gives 6090.19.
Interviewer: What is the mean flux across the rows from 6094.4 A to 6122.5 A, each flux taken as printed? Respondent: 29.7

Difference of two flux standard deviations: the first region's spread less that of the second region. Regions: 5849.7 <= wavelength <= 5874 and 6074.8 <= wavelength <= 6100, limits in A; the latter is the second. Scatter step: -0.1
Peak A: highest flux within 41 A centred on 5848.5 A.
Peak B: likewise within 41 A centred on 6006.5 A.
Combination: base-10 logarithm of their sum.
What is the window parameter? 1.80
